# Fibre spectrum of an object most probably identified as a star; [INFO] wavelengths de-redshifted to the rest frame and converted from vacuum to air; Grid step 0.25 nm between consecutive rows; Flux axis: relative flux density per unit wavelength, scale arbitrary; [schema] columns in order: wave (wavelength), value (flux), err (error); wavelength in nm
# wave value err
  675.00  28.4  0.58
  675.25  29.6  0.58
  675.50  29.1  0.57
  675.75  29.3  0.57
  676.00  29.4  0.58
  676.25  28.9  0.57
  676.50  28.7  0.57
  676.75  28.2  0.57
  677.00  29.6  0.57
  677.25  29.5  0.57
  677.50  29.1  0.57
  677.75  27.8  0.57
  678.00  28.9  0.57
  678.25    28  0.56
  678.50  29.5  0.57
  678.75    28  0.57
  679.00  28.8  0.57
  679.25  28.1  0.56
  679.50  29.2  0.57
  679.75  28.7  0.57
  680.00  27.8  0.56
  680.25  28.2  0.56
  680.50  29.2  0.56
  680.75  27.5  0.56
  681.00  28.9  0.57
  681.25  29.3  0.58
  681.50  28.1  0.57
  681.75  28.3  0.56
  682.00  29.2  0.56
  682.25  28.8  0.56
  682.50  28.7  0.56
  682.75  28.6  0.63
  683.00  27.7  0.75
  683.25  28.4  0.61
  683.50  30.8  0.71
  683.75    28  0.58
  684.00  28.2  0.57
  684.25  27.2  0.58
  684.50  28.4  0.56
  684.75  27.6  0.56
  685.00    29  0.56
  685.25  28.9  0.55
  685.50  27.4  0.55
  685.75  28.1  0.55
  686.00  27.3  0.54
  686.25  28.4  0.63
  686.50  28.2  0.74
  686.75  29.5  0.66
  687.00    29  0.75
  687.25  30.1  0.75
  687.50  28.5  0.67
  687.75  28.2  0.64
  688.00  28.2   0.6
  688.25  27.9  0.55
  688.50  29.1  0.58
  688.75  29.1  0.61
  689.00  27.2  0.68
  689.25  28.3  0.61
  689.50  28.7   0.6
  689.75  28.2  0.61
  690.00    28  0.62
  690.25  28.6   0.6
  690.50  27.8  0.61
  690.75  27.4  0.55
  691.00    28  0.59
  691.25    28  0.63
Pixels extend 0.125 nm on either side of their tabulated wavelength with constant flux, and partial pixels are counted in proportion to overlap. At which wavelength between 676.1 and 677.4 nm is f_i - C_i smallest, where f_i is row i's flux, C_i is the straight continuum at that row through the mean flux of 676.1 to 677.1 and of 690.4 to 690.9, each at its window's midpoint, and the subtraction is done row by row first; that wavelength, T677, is 676.75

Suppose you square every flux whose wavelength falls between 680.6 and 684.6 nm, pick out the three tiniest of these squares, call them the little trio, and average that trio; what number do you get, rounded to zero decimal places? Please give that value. 754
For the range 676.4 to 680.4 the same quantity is 777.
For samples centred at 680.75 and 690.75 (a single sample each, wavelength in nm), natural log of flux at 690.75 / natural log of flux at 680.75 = 1.00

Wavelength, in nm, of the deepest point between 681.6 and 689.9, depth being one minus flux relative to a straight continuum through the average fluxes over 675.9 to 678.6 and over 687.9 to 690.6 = 684.25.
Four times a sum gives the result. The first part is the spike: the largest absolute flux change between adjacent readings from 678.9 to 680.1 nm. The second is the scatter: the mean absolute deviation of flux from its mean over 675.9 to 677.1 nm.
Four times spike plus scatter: 6.1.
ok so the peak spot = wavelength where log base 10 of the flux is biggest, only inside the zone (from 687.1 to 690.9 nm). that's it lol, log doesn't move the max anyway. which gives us 687.25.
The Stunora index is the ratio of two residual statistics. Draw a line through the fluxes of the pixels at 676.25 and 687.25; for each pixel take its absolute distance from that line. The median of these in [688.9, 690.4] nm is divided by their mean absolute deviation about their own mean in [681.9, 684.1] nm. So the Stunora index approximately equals 5.3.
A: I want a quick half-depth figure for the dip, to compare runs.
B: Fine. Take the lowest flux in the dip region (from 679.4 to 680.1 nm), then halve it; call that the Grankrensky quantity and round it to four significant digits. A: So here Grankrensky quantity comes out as 13.90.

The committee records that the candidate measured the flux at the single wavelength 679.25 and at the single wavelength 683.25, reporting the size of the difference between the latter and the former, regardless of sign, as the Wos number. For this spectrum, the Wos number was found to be 0.30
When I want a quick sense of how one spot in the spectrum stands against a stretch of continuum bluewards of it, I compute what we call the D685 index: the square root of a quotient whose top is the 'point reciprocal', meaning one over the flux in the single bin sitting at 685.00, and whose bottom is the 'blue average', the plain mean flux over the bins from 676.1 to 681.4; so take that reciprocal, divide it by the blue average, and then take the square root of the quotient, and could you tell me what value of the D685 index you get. 0.0347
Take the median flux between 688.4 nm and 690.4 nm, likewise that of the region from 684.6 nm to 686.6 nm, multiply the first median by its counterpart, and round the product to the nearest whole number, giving 801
